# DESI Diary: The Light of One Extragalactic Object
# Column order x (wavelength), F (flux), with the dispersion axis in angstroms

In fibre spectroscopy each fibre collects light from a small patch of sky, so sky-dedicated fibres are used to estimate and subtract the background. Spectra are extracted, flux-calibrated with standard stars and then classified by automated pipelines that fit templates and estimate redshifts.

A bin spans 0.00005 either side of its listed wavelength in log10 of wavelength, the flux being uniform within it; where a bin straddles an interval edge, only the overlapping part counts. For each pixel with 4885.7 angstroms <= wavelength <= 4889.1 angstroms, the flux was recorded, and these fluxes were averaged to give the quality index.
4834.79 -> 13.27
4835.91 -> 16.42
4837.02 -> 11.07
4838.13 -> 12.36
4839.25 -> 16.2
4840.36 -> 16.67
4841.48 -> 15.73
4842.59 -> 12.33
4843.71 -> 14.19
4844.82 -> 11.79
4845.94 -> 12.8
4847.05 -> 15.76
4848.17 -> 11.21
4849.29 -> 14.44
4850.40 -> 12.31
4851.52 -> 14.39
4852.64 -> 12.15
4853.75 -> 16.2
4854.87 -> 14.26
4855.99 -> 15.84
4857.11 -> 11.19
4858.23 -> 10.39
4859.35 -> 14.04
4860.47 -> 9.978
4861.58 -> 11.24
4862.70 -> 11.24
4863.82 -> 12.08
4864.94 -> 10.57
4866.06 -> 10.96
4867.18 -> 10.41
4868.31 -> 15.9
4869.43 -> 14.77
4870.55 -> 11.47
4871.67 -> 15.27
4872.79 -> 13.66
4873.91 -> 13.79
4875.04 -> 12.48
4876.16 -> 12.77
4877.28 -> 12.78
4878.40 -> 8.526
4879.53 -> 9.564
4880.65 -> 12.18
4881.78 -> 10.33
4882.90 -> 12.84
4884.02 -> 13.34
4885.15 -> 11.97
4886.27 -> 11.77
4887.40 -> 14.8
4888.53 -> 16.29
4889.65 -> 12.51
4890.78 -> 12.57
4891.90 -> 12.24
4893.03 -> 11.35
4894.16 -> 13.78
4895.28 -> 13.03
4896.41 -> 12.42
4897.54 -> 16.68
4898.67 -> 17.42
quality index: 14.3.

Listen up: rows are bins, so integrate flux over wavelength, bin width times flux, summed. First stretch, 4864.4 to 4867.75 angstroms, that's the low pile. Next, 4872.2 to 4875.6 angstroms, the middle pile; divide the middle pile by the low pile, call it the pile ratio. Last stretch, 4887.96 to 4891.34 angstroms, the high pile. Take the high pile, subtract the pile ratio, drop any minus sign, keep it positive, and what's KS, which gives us 45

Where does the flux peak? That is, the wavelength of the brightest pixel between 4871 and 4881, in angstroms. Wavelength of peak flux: 4871.67 angstroms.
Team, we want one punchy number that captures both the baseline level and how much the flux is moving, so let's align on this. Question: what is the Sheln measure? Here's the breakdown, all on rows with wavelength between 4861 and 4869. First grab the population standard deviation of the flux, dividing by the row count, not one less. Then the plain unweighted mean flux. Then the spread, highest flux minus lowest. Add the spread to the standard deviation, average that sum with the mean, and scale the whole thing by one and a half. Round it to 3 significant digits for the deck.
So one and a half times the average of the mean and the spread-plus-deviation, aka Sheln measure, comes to 14.3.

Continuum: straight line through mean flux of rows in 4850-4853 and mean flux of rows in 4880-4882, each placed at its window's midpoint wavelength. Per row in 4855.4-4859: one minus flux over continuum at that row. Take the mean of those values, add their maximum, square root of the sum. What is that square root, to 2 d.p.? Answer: 0.43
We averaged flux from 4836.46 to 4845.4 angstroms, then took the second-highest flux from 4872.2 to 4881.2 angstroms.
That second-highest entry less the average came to -0.1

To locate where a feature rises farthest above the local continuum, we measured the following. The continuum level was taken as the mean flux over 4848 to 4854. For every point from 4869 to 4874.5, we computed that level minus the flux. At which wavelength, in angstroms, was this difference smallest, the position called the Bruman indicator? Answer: 4871.67 angstroms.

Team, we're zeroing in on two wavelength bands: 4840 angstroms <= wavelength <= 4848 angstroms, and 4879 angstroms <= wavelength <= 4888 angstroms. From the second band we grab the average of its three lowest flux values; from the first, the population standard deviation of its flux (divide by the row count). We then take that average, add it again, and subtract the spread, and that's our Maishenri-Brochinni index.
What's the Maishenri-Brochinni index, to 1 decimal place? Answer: 19.3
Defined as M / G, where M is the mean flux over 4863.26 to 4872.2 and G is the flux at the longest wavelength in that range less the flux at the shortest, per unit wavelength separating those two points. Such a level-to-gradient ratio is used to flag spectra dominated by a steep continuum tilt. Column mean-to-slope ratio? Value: 31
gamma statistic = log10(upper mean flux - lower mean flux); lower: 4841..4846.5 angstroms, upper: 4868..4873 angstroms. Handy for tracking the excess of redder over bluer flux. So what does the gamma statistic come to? -0.1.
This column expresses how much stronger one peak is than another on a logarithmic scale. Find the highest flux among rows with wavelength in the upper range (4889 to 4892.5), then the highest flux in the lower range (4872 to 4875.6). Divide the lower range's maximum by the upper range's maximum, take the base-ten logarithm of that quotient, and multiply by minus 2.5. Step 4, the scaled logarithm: -0.10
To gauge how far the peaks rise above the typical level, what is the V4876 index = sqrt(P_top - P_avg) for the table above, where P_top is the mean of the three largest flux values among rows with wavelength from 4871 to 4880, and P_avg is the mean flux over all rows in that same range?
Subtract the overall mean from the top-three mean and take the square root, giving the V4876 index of 1.37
